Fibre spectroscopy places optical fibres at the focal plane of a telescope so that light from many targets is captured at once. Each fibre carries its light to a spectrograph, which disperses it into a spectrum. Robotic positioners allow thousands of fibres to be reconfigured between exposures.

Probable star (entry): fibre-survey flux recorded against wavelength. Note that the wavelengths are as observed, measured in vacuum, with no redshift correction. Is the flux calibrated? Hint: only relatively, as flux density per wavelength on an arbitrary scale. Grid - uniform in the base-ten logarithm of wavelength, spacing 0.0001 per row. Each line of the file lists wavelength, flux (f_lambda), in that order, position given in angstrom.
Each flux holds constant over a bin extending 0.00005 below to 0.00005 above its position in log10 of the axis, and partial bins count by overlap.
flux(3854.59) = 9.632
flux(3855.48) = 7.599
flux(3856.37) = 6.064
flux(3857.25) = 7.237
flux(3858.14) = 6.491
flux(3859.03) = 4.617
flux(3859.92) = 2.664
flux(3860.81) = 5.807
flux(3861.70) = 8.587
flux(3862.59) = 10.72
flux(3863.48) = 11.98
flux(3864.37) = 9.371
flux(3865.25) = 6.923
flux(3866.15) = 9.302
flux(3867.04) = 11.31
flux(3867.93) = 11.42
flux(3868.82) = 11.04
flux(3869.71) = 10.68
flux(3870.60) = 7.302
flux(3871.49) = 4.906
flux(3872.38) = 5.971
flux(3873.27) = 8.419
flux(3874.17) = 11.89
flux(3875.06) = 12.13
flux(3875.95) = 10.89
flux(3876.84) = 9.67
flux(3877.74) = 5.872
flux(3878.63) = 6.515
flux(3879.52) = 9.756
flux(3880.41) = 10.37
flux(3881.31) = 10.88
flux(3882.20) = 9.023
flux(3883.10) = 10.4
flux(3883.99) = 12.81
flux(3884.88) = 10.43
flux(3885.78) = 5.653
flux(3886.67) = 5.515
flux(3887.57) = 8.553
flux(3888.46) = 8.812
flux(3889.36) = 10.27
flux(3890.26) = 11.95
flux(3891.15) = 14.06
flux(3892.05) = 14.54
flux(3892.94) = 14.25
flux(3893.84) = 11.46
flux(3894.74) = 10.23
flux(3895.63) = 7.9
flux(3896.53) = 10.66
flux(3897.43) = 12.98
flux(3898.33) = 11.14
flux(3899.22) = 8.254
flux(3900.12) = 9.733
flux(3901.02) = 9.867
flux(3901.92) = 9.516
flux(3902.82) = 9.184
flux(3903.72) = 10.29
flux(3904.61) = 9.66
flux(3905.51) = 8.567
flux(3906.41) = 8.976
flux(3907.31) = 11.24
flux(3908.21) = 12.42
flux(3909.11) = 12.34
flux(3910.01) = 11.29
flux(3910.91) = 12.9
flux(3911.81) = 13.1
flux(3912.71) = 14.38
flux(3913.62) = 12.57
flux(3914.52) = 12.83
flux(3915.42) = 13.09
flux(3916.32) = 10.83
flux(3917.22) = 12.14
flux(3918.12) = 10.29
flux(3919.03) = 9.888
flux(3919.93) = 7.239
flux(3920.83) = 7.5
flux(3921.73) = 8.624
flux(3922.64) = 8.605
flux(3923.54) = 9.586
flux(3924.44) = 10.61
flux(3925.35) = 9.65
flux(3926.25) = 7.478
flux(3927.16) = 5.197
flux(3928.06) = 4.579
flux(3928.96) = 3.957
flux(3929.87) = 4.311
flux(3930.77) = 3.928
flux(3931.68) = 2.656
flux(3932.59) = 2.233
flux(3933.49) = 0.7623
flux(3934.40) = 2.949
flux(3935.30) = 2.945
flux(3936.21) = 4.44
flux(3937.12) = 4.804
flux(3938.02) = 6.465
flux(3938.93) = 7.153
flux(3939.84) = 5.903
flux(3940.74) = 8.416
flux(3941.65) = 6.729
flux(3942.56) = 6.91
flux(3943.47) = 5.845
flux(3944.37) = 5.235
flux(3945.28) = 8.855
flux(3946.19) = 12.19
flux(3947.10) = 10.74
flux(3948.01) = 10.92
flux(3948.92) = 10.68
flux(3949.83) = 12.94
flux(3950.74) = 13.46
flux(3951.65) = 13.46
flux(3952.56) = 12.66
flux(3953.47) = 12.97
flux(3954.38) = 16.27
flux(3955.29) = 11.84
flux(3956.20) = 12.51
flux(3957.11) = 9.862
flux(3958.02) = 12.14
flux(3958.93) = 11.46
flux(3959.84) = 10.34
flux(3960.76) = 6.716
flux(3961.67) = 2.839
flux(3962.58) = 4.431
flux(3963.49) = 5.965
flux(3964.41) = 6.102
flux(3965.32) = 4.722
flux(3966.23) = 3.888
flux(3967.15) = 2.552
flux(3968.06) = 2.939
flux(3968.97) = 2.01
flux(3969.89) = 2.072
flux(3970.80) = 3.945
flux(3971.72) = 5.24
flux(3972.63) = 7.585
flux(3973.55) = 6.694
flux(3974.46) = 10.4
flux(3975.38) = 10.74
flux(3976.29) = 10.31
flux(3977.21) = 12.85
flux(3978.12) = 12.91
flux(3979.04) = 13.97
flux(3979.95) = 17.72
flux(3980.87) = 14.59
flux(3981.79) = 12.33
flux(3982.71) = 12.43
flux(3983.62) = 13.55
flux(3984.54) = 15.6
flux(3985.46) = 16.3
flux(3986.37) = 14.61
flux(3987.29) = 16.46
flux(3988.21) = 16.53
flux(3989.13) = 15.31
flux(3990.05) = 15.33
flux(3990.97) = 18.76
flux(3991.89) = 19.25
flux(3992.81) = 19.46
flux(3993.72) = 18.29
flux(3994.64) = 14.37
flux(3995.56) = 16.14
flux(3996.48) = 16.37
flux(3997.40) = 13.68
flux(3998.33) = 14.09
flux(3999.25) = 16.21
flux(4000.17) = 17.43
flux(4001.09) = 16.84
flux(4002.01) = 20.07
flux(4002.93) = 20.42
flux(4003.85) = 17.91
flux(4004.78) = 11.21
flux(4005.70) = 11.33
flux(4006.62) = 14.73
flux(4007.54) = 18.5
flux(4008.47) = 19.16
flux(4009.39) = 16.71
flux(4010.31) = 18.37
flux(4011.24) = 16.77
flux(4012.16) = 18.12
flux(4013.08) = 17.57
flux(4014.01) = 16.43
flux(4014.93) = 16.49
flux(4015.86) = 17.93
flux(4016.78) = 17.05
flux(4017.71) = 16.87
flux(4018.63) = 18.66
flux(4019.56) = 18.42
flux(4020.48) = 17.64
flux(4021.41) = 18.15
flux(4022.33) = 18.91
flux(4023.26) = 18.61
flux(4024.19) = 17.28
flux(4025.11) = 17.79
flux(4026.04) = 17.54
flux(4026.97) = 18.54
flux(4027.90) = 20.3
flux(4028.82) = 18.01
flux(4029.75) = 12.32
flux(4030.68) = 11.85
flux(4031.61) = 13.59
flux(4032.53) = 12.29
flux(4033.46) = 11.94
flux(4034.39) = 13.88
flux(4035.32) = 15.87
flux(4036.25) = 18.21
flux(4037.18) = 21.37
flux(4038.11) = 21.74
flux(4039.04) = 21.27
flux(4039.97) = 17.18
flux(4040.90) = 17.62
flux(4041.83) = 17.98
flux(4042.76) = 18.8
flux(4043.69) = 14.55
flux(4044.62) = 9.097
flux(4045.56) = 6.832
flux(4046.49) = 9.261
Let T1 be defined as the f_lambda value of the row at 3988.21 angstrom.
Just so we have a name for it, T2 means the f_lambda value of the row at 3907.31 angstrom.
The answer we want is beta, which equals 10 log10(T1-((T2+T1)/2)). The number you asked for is 4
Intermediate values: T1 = 16.53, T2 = 11.24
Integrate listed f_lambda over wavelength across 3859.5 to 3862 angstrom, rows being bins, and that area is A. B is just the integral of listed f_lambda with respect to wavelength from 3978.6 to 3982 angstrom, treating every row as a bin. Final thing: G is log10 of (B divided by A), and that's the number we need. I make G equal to 0.56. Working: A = 14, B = 50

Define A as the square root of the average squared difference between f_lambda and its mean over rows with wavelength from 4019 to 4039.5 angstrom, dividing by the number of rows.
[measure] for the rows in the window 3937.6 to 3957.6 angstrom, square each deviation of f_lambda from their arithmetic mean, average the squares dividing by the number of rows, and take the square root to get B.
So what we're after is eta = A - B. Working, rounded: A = 3.05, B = 3.1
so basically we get 0.0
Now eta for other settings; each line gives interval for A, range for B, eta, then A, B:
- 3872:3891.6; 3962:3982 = -2.2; 2.39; 4.6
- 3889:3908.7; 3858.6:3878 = -0.8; 1.88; 2.7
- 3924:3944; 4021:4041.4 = -0.6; 2.39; 3.0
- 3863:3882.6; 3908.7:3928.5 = -0.5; 2.16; 2.6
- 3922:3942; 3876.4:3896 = 0.0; 2.61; 2.6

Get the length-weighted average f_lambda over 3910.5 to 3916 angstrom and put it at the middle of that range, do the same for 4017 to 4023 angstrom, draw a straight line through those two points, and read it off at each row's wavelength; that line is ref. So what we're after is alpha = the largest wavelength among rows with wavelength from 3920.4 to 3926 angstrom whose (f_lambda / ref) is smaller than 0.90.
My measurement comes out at 3925.35 angstrom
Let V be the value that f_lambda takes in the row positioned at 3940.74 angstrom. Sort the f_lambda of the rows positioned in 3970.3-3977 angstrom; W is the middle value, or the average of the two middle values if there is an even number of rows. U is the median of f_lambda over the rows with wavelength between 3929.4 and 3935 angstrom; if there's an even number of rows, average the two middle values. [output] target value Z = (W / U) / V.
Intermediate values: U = 3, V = 8.416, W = 7.6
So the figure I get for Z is 0.32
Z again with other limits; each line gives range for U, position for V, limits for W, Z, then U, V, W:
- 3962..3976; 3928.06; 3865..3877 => 0.47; 5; 4.579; 10.2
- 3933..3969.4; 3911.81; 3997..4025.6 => 0.20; 7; 13.1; 17.6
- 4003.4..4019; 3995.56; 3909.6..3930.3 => 0.04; 17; 16.14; 9.9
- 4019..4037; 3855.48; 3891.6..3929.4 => 0.08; 18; 7.599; 10.3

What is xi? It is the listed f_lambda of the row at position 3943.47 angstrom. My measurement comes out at 5.845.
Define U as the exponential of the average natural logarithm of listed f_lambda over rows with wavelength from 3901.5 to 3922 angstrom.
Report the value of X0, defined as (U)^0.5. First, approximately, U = 11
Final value 3.3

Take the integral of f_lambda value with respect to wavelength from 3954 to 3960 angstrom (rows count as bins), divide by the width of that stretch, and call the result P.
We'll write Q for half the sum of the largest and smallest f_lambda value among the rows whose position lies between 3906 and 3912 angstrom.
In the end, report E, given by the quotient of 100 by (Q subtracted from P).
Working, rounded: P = 12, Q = 11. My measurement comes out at 94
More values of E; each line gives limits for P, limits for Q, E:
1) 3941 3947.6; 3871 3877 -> -238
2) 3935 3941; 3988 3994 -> -9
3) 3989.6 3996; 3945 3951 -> 16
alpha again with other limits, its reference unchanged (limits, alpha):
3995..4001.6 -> 3998.33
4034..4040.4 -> 4035.32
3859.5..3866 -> 3865.25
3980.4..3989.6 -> 3986.37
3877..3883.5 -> 3883.10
